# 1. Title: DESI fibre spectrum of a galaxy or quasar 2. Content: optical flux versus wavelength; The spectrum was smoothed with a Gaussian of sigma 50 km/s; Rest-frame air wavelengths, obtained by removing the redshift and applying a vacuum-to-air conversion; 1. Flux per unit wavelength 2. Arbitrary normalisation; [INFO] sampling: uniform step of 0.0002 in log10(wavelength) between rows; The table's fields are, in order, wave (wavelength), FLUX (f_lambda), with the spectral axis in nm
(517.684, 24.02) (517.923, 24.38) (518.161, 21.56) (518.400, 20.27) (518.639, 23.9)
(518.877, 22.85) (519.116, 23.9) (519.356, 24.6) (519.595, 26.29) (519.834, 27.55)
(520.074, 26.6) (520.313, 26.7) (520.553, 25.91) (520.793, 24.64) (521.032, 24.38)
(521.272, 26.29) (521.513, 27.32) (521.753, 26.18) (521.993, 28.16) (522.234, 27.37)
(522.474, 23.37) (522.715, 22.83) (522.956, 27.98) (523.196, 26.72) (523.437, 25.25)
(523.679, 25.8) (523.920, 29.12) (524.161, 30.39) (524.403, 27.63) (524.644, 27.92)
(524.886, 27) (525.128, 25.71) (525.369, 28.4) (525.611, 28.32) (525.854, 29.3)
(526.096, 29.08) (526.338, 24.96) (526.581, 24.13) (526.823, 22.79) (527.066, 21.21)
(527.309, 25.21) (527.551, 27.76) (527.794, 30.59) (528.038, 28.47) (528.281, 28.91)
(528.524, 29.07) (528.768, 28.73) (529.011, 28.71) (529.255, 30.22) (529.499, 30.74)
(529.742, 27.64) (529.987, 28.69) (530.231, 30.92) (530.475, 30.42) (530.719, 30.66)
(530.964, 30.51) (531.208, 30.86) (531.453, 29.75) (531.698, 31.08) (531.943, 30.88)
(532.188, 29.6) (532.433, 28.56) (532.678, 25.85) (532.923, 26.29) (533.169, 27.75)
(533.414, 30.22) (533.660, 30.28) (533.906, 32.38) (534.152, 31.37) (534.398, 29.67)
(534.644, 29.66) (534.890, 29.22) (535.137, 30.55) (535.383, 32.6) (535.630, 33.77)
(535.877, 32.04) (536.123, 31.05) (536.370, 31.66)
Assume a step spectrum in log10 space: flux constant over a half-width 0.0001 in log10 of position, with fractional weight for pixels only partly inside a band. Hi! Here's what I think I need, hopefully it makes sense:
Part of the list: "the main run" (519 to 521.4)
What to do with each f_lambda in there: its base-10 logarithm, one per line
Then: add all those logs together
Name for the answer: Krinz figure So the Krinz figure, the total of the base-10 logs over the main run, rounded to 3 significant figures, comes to 14.1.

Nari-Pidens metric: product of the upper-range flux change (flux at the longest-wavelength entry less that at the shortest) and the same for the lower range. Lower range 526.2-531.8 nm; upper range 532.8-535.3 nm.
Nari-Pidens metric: 26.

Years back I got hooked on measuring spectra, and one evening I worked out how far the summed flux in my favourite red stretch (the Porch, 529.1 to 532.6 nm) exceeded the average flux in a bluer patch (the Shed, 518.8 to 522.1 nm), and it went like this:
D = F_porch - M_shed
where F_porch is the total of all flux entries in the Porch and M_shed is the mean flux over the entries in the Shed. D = 395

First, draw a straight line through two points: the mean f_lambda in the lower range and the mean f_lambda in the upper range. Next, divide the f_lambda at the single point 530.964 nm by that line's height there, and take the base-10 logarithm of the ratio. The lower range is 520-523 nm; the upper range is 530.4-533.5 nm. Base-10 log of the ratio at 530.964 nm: 0.021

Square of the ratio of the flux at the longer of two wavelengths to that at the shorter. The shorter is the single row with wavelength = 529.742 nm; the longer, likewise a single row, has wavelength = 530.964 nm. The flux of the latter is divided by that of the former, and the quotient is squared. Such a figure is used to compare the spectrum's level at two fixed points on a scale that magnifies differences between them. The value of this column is 1.22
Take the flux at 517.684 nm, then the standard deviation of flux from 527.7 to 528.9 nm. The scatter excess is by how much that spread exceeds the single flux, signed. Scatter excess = -23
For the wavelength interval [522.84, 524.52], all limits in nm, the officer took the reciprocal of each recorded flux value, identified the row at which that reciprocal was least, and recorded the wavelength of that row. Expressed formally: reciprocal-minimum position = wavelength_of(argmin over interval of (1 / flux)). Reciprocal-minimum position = 524.161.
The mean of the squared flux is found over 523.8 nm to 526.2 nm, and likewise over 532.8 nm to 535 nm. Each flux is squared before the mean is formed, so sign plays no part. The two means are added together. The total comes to 1684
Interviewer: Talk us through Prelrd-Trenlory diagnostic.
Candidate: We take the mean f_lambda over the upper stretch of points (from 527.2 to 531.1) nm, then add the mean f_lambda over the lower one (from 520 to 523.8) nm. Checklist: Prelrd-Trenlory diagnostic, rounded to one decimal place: 55.2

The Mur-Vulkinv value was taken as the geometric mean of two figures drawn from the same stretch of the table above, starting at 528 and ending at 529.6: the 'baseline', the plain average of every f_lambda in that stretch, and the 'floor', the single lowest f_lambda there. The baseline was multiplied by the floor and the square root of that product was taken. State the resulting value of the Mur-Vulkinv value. 28.9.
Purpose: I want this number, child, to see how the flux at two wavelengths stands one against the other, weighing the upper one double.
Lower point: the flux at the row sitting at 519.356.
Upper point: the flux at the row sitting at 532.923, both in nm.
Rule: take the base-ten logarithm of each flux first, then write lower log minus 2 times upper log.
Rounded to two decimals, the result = -1.45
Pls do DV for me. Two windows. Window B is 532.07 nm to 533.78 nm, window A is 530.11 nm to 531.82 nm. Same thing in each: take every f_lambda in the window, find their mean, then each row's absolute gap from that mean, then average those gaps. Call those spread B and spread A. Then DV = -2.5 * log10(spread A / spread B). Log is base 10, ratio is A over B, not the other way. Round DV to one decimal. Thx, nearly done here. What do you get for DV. 1.7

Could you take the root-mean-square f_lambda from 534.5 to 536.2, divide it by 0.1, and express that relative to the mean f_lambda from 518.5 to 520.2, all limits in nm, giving 12.5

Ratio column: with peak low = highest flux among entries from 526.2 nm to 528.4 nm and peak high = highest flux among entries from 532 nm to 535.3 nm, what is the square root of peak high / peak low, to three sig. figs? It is 1.03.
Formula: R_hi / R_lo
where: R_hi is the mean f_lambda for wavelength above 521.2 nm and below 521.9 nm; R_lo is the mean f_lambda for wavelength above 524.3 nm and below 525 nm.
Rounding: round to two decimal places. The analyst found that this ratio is 0.97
